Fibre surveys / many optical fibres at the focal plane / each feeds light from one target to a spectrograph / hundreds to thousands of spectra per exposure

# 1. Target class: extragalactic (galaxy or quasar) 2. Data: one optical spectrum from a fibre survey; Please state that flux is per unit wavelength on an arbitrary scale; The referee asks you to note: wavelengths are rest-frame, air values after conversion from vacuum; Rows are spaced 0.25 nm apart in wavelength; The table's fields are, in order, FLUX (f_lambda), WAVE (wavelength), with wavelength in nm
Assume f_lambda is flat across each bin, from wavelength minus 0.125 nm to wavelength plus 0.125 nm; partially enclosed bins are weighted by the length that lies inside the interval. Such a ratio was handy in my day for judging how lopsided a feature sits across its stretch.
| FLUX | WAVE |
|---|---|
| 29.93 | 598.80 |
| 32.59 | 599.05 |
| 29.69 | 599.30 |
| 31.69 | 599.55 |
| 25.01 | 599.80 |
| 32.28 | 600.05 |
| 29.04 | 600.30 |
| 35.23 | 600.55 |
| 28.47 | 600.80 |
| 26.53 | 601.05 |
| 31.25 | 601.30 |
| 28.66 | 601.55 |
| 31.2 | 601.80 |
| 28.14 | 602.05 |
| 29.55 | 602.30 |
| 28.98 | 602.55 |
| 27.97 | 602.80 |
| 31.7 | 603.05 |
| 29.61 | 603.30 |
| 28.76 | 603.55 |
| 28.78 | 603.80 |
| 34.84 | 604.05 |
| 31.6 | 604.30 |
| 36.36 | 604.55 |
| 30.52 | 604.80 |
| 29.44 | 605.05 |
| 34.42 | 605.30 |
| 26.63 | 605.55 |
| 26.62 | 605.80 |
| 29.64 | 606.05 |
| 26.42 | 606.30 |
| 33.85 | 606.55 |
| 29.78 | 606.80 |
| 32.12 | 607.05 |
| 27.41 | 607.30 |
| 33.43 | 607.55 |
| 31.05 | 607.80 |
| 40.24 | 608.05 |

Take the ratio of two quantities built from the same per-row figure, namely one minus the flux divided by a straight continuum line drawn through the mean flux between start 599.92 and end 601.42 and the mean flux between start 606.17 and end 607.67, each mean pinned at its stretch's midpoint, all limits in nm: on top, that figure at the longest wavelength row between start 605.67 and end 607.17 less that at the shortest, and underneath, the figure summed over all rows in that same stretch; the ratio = -1.2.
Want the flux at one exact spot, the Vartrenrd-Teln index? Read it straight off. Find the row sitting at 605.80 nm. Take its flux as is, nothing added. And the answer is 26.62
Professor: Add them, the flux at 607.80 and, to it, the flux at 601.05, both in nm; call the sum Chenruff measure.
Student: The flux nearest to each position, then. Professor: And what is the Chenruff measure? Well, 58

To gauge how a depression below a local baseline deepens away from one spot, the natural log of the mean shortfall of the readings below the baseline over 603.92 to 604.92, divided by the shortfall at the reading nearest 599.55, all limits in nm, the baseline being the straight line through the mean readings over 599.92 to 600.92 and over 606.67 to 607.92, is 1.8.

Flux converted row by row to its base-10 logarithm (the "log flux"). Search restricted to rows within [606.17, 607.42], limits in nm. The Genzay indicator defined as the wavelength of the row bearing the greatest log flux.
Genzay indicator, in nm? 606.55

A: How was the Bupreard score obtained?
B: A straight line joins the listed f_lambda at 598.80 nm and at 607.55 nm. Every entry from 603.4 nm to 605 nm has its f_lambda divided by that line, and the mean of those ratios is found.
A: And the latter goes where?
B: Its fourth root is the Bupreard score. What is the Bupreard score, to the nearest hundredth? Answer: 1.00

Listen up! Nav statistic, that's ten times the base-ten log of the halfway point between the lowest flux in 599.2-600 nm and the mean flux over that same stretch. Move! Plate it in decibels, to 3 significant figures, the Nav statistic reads 14.3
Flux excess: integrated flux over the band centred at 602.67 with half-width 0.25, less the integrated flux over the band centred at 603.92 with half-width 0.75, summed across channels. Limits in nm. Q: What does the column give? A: -33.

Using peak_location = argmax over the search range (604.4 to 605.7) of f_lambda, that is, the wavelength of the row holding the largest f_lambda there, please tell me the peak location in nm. 604.55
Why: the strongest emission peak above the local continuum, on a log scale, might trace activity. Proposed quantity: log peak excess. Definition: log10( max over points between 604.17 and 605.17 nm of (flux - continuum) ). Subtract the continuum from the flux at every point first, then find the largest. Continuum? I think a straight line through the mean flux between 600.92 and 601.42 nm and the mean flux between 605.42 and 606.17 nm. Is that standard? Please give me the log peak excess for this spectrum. 0.92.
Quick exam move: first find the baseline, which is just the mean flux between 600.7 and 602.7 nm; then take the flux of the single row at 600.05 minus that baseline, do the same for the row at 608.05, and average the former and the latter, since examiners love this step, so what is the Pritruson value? 7.2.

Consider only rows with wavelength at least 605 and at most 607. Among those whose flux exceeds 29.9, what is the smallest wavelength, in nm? 605.30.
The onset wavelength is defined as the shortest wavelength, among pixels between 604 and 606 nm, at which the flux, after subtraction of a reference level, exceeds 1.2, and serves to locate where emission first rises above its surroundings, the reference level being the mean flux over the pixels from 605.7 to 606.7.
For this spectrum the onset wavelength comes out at 604.05 nm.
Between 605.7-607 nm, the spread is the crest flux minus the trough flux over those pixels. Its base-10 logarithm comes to 0.87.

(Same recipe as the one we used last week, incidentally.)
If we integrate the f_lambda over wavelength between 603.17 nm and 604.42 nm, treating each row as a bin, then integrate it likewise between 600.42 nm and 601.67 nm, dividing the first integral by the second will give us 1.02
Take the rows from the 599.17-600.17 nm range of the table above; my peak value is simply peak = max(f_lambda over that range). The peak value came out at 32.28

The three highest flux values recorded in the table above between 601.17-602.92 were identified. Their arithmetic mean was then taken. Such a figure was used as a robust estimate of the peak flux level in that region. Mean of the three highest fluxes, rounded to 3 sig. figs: 30.7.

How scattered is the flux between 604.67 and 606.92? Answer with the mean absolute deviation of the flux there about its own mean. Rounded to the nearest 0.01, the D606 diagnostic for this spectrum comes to 2.17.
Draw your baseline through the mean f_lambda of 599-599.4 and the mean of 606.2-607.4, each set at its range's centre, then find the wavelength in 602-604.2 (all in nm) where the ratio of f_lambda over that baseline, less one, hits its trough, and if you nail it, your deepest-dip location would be 602.80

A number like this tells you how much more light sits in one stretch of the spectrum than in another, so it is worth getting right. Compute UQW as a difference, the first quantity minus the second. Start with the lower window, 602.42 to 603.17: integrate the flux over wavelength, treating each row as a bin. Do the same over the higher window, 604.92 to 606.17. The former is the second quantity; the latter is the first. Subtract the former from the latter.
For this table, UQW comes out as 15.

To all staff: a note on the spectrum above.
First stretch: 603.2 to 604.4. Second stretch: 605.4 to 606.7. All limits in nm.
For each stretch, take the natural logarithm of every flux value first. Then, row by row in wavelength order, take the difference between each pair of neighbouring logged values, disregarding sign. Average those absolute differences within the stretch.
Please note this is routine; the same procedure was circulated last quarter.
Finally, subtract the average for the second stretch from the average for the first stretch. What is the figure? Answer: -0.038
